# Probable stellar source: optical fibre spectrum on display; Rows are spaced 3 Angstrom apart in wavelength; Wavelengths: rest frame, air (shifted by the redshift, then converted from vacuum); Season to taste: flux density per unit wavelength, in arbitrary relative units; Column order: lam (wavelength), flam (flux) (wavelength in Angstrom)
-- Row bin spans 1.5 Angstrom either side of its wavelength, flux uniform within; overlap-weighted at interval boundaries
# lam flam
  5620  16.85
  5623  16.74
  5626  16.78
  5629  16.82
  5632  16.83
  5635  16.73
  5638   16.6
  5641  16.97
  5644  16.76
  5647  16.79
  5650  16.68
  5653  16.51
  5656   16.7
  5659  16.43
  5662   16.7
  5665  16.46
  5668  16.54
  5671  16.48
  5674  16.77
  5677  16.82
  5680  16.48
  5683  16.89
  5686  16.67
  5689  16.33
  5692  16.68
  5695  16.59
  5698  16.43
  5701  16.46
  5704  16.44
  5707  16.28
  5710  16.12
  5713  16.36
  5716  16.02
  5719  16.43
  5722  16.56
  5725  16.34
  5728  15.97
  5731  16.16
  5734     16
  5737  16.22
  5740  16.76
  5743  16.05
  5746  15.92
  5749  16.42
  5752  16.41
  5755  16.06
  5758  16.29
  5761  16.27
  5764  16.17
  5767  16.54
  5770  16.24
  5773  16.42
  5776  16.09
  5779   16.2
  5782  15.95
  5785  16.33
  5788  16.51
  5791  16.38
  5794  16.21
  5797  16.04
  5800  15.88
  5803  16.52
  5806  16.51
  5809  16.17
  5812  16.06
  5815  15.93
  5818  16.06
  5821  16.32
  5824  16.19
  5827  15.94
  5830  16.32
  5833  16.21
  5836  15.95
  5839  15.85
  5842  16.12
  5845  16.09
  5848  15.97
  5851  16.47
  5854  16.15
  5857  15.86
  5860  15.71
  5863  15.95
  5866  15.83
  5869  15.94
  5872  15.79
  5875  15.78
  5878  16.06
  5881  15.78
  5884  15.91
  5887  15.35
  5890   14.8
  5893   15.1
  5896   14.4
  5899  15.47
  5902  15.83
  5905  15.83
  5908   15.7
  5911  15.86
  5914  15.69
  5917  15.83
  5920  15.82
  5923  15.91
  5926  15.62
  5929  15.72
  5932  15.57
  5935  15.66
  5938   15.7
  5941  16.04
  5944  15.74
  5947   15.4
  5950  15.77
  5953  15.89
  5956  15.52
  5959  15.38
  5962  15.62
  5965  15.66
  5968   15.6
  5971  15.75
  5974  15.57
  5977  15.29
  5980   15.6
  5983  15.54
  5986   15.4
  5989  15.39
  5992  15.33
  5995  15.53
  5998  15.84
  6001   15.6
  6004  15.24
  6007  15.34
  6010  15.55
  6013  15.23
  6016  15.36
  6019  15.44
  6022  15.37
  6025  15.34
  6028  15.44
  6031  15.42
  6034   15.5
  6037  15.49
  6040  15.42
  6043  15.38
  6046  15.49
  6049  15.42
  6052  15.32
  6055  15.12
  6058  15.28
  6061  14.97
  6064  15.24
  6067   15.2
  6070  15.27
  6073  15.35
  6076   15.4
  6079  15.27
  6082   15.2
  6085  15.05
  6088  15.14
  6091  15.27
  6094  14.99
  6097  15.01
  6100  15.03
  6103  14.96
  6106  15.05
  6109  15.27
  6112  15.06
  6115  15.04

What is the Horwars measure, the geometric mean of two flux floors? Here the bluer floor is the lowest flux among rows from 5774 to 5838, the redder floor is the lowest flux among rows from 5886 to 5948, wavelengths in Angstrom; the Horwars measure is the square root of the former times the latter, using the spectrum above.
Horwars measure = 15.1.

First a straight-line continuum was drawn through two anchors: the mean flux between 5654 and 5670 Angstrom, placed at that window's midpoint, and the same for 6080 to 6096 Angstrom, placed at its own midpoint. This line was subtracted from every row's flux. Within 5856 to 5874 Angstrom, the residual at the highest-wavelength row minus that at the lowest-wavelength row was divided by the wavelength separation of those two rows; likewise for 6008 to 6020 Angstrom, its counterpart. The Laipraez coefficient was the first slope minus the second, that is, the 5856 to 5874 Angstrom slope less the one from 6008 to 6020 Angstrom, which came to 0.01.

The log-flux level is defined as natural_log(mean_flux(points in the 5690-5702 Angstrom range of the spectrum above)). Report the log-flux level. 2.81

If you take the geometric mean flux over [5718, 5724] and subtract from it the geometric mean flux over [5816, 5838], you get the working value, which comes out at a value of 0.35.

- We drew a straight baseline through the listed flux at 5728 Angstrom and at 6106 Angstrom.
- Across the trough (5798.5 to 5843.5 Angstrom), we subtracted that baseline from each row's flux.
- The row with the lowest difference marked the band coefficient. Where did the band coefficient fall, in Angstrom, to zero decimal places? 5800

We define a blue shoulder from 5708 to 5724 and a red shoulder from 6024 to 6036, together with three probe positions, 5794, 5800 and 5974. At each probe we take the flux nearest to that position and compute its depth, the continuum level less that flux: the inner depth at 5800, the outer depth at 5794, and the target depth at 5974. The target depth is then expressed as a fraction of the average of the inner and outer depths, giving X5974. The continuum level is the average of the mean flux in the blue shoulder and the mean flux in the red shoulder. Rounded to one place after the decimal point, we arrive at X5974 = -1.6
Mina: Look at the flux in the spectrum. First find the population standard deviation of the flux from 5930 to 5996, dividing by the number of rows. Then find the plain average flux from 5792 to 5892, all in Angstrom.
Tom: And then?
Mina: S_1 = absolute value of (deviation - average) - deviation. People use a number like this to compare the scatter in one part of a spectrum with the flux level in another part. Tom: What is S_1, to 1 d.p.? 15.6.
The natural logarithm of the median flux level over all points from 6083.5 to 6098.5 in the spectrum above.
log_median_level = 2.71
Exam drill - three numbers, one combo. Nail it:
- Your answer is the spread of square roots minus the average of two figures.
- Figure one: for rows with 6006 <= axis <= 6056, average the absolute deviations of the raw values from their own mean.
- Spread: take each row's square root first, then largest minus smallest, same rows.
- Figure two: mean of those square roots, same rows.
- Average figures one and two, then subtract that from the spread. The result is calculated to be -1.95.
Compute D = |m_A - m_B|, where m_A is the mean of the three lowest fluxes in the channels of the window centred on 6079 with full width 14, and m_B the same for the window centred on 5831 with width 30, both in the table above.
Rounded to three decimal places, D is 0.740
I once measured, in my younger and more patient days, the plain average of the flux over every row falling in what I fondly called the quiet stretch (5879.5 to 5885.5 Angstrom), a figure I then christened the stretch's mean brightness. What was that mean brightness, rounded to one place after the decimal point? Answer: 15.8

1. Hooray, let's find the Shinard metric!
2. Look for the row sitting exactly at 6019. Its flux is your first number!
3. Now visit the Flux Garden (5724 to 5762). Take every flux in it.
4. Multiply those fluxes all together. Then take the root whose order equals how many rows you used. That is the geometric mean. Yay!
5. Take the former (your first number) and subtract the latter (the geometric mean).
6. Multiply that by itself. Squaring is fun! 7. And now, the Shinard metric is 0.61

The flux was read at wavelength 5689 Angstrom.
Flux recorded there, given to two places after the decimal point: 16.33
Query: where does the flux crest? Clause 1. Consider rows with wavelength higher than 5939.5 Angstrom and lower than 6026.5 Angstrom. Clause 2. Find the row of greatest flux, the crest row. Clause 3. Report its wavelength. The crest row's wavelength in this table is 5941 Angstrom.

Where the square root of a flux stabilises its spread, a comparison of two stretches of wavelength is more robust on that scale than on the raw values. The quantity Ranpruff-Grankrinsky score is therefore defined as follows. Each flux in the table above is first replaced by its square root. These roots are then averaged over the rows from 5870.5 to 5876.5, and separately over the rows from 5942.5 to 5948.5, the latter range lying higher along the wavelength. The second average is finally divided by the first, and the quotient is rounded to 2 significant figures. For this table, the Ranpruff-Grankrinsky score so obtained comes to 0.99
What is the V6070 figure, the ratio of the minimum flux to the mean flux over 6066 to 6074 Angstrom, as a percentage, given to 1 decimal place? 99.5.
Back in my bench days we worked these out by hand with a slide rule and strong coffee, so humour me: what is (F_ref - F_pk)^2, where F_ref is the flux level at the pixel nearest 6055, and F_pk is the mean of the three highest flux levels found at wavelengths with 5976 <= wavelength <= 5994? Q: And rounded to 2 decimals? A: 0.15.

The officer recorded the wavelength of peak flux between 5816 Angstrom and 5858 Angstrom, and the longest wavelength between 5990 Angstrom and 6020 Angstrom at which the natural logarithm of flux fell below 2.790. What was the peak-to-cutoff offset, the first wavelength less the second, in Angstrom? -168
